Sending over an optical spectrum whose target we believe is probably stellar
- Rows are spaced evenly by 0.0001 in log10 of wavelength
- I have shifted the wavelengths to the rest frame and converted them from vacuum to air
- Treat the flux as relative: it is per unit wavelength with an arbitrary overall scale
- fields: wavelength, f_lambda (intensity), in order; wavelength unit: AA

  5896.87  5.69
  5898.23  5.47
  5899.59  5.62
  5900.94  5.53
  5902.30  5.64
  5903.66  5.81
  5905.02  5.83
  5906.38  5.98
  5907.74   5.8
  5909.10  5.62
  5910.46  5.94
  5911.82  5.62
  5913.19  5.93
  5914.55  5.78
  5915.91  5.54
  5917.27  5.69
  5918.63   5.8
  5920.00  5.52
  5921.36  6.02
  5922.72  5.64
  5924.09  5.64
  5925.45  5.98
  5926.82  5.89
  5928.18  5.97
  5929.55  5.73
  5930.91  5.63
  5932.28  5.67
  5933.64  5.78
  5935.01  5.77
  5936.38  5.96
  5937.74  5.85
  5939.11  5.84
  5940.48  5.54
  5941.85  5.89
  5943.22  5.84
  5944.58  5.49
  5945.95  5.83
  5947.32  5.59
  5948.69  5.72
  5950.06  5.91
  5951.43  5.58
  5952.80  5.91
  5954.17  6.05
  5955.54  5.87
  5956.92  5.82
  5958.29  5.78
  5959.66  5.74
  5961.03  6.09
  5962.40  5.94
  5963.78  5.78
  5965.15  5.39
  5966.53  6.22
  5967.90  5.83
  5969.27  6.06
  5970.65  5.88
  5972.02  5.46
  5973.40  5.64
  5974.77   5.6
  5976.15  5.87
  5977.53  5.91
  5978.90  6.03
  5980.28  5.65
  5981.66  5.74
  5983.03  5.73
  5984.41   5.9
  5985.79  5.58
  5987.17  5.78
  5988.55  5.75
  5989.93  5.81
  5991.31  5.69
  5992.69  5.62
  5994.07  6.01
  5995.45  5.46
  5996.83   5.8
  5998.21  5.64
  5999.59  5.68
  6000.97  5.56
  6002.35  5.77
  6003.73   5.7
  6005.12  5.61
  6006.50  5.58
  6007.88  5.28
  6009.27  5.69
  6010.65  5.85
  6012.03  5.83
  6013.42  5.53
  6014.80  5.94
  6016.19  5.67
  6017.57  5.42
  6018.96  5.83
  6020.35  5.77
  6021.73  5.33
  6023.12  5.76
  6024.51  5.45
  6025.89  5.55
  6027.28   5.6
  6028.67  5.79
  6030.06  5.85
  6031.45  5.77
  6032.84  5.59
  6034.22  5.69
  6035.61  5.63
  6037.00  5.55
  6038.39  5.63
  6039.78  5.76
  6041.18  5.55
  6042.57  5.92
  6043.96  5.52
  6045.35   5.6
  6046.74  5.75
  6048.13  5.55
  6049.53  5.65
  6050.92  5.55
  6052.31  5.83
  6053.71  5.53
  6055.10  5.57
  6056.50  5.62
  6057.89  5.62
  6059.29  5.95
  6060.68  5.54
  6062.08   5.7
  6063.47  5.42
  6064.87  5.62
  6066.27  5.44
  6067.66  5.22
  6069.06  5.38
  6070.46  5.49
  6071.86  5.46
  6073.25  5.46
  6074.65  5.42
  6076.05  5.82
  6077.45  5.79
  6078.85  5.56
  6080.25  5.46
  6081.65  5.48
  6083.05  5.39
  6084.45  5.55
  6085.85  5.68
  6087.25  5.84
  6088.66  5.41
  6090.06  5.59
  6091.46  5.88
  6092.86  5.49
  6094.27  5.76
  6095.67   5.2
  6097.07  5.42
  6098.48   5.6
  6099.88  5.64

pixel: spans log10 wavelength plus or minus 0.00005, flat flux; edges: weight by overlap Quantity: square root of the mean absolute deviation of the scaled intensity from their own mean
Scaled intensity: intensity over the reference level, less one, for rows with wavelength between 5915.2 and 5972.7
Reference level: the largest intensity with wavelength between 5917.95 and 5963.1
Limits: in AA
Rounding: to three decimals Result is 0.156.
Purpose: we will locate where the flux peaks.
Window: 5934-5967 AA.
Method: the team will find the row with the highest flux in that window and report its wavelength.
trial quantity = 5966.53 AA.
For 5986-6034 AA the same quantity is 5994.07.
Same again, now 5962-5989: 5966.53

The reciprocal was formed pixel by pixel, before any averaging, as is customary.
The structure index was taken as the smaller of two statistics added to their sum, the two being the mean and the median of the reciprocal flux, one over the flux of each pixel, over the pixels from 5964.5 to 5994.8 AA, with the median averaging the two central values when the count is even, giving 0.520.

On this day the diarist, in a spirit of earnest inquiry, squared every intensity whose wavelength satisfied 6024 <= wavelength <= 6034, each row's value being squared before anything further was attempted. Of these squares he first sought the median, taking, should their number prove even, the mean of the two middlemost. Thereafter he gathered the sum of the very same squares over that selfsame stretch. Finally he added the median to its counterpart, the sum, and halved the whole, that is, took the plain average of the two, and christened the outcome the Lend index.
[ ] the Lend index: 128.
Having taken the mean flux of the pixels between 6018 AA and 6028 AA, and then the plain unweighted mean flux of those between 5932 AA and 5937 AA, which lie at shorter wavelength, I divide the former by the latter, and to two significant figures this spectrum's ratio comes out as 0.97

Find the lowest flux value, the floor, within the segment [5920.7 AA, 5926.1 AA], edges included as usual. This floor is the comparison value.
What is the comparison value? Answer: 5.64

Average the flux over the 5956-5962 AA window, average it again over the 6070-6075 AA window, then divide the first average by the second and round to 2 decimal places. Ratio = 1.07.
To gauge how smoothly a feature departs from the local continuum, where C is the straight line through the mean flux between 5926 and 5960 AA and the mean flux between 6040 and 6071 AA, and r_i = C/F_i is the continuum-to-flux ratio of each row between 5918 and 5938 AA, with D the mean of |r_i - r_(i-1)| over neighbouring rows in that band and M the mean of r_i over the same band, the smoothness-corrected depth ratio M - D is 0.974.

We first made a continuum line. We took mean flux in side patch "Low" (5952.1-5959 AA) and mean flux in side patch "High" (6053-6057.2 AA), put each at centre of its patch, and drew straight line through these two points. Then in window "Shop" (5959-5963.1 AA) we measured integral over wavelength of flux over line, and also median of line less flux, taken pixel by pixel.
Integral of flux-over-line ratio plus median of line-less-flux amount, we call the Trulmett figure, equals 4.1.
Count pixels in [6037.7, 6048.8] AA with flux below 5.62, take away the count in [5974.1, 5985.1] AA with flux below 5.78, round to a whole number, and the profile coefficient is 0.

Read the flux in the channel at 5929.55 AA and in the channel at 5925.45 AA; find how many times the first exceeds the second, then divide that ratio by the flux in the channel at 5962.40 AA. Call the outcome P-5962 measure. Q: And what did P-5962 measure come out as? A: 0.161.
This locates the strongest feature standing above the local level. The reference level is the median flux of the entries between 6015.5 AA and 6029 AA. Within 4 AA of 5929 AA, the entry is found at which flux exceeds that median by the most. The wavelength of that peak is 5925.45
